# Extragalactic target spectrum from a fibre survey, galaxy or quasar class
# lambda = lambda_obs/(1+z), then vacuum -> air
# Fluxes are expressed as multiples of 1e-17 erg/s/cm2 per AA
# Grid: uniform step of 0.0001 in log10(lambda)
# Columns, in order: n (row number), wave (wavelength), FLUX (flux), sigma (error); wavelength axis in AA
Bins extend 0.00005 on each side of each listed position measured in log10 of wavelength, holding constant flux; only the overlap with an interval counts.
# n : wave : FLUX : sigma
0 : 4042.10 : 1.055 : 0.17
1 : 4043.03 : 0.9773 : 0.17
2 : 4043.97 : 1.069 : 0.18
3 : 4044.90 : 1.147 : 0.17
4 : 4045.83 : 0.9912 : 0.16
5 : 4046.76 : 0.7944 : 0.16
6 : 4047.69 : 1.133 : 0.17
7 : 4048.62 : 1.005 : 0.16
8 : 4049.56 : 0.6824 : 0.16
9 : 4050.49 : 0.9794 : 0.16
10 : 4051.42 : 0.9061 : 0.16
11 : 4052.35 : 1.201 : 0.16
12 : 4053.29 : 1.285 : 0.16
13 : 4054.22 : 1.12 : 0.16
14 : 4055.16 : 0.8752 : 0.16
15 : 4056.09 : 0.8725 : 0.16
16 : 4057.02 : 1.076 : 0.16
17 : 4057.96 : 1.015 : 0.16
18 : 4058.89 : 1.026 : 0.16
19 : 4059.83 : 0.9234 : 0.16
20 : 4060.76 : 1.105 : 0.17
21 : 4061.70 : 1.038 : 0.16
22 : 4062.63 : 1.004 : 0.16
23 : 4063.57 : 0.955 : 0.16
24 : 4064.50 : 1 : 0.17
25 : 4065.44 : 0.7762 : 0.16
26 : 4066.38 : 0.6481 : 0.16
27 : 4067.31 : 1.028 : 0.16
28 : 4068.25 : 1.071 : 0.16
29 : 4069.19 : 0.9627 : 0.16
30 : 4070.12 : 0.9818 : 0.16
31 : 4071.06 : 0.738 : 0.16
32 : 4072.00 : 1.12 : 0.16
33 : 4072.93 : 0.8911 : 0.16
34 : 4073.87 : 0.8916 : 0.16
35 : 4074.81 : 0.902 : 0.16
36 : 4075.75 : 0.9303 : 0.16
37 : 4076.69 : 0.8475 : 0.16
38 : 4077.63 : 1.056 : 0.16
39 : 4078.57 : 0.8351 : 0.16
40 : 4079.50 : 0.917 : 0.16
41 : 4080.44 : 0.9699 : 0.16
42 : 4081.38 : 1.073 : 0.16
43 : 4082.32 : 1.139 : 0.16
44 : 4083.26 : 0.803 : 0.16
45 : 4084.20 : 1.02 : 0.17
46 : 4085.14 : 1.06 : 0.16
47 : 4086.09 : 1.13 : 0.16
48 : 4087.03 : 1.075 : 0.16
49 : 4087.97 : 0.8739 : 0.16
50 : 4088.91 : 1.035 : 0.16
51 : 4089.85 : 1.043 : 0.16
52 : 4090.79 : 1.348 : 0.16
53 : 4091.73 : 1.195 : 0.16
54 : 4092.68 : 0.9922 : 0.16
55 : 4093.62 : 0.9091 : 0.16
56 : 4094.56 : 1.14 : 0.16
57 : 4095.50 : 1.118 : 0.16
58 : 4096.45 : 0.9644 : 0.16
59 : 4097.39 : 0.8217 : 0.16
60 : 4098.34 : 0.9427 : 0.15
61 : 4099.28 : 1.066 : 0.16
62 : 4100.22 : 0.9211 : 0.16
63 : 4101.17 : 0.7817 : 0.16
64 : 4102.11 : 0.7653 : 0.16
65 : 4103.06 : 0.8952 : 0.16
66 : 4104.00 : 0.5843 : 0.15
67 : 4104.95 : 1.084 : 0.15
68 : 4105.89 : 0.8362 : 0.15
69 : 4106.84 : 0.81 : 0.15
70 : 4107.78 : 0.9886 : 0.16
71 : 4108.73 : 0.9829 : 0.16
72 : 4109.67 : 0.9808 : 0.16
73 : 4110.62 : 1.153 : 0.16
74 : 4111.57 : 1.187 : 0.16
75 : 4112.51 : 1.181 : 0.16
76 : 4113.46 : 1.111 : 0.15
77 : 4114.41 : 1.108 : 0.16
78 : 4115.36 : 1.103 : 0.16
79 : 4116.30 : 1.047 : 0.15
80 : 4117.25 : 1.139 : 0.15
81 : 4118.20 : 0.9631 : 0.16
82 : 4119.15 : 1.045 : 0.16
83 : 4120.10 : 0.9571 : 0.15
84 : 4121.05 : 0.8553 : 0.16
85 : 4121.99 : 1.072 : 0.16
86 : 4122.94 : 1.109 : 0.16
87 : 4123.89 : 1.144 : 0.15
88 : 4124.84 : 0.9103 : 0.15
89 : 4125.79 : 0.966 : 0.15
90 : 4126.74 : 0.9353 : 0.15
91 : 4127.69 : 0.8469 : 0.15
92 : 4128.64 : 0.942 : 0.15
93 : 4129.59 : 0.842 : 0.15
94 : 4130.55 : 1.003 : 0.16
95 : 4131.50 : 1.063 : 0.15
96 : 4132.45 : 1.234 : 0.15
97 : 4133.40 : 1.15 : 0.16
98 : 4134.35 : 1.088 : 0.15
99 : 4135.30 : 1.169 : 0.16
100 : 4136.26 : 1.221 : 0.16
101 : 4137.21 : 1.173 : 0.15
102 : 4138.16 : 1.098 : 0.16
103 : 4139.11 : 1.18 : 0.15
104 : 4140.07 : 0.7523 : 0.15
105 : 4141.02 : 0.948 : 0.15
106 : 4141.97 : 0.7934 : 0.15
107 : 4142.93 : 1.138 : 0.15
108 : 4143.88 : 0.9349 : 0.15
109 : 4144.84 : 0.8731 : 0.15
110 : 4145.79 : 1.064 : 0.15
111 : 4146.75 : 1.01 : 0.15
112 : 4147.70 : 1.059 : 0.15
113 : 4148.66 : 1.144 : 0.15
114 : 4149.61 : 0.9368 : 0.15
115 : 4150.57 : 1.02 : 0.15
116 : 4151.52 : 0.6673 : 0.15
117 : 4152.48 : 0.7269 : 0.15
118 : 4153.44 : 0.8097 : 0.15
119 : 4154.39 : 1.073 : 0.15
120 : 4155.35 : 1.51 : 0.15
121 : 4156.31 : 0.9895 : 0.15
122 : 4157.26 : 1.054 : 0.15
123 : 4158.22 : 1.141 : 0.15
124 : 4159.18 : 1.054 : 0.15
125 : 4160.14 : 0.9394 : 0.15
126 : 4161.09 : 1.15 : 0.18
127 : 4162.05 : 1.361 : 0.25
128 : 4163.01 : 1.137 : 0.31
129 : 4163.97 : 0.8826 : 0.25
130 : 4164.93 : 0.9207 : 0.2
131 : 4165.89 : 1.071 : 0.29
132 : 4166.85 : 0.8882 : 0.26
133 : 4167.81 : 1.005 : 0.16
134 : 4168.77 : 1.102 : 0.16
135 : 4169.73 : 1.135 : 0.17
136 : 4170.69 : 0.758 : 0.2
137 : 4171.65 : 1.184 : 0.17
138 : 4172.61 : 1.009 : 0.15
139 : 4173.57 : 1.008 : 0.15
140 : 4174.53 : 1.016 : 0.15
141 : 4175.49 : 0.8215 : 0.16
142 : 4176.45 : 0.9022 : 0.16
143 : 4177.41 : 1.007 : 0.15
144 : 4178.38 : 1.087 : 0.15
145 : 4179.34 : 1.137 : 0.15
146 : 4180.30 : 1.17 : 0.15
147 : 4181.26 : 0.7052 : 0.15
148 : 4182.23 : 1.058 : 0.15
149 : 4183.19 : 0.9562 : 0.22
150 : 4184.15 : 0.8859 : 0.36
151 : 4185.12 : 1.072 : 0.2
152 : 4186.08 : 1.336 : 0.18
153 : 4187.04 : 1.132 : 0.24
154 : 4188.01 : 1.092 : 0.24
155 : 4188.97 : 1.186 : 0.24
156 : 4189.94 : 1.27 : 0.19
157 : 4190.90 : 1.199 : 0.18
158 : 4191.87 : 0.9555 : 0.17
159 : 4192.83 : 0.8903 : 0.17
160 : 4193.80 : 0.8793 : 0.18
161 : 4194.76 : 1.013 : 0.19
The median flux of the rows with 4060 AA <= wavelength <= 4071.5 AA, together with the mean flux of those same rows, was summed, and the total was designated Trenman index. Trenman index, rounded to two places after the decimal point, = 1.93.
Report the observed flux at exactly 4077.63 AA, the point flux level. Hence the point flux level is 1.056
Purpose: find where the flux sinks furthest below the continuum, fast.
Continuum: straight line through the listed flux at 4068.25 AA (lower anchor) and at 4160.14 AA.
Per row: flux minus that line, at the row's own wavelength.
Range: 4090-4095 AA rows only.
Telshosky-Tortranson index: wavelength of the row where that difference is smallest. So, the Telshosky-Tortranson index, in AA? 4093.62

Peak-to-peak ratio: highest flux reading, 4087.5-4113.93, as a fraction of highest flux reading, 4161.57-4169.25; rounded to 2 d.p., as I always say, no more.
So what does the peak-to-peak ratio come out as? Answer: 0.99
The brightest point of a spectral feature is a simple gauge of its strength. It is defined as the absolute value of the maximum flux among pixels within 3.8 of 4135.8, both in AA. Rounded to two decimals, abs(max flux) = 1.23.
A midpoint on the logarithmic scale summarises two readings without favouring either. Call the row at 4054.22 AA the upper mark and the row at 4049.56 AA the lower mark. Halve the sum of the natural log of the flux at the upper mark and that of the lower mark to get -0.13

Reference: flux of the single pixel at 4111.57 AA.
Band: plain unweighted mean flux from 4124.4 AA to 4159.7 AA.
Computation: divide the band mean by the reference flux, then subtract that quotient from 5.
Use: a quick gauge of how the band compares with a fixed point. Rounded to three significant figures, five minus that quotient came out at 4.15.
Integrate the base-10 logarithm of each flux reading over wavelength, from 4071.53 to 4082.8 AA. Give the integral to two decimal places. -0.20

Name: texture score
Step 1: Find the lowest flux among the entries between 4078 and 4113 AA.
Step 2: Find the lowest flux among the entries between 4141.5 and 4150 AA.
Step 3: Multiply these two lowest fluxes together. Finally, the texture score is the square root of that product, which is 0.68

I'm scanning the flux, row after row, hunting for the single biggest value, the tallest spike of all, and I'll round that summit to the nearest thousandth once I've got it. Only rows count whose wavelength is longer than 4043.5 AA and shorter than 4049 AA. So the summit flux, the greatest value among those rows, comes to 1.147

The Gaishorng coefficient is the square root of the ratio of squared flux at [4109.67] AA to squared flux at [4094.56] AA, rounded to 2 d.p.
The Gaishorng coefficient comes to 0.86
